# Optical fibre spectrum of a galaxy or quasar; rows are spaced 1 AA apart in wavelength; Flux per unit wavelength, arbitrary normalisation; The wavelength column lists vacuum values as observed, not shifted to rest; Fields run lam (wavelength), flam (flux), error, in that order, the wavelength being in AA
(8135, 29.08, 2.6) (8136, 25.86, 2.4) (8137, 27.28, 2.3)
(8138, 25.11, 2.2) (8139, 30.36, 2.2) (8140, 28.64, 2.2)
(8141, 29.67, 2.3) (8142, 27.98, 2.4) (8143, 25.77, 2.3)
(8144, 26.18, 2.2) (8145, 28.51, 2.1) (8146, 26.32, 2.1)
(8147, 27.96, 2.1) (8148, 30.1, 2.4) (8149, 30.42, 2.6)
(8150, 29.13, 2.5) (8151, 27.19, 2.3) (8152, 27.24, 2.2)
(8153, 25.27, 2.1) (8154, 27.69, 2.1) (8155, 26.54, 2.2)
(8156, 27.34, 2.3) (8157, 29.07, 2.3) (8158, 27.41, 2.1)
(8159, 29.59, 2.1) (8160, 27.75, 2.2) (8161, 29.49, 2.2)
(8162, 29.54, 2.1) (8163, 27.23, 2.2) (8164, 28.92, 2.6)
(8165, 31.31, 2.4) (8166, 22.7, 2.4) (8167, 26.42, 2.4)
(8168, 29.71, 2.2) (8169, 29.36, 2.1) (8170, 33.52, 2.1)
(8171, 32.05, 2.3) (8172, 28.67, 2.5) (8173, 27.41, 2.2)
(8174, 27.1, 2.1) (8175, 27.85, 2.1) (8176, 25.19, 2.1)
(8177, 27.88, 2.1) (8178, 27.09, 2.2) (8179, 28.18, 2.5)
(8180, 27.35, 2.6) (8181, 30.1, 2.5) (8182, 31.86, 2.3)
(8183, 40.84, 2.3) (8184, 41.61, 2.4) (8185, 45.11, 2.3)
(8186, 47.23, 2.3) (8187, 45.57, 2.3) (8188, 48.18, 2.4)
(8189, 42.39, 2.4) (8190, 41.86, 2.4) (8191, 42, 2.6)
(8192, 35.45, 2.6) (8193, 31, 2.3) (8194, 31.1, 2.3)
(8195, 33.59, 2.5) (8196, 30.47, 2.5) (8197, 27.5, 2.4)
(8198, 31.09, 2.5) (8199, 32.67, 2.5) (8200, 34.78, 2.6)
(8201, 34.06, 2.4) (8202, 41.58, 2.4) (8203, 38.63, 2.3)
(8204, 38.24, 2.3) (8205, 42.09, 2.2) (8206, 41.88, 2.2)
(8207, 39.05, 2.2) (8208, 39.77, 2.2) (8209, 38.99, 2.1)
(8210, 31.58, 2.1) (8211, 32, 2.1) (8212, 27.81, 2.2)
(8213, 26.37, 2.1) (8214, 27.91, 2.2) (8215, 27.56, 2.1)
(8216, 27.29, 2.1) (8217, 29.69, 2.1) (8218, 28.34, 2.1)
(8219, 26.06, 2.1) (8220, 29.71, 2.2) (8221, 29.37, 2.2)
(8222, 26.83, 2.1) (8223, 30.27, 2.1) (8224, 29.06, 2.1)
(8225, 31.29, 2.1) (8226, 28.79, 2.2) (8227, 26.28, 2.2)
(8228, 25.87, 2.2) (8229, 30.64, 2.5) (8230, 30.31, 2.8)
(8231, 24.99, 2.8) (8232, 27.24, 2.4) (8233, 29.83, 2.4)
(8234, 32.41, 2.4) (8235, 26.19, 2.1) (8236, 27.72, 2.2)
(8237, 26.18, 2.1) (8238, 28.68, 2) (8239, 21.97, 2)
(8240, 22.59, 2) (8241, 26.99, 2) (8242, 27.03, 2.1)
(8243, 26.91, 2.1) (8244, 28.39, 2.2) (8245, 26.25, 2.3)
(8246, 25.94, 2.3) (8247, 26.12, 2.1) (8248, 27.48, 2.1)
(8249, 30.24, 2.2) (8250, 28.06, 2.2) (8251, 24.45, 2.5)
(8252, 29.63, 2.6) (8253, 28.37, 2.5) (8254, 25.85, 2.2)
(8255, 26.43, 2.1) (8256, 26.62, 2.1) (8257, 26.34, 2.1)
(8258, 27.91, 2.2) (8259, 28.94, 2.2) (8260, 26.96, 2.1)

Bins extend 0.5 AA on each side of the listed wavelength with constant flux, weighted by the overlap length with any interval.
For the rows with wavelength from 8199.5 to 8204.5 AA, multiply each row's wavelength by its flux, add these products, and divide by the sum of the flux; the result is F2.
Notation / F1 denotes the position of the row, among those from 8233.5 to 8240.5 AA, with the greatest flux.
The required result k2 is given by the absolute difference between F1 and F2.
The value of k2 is 31.9 AA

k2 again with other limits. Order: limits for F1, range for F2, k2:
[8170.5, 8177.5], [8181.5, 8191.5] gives 15.6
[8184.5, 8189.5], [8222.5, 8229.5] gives 37.9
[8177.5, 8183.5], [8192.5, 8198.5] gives 12.5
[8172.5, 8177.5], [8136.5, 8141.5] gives 37.9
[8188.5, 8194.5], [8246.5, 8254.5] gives 61.5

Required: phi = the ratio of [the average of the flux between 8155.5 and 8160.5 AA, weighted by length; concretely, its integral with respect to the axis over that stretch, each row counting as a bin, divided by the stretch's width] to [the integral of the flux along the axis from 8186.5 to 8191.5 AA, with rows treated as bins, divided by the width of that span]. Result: 0.64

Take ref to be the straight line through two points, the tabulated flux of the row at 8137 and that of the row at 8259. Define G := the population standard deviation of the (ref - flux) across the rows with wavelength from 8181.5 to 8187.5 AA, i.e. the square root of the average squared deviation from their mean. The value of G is 5.0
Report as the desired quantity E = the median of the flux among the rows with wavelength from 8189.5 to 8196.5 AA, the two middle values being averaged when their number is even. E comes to 34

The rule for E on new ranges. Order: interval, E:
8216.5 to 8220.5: 29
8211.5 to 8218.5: 28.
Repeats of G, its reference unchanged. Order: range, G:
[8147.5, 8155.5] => 1.7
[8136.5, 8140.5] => 1.9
